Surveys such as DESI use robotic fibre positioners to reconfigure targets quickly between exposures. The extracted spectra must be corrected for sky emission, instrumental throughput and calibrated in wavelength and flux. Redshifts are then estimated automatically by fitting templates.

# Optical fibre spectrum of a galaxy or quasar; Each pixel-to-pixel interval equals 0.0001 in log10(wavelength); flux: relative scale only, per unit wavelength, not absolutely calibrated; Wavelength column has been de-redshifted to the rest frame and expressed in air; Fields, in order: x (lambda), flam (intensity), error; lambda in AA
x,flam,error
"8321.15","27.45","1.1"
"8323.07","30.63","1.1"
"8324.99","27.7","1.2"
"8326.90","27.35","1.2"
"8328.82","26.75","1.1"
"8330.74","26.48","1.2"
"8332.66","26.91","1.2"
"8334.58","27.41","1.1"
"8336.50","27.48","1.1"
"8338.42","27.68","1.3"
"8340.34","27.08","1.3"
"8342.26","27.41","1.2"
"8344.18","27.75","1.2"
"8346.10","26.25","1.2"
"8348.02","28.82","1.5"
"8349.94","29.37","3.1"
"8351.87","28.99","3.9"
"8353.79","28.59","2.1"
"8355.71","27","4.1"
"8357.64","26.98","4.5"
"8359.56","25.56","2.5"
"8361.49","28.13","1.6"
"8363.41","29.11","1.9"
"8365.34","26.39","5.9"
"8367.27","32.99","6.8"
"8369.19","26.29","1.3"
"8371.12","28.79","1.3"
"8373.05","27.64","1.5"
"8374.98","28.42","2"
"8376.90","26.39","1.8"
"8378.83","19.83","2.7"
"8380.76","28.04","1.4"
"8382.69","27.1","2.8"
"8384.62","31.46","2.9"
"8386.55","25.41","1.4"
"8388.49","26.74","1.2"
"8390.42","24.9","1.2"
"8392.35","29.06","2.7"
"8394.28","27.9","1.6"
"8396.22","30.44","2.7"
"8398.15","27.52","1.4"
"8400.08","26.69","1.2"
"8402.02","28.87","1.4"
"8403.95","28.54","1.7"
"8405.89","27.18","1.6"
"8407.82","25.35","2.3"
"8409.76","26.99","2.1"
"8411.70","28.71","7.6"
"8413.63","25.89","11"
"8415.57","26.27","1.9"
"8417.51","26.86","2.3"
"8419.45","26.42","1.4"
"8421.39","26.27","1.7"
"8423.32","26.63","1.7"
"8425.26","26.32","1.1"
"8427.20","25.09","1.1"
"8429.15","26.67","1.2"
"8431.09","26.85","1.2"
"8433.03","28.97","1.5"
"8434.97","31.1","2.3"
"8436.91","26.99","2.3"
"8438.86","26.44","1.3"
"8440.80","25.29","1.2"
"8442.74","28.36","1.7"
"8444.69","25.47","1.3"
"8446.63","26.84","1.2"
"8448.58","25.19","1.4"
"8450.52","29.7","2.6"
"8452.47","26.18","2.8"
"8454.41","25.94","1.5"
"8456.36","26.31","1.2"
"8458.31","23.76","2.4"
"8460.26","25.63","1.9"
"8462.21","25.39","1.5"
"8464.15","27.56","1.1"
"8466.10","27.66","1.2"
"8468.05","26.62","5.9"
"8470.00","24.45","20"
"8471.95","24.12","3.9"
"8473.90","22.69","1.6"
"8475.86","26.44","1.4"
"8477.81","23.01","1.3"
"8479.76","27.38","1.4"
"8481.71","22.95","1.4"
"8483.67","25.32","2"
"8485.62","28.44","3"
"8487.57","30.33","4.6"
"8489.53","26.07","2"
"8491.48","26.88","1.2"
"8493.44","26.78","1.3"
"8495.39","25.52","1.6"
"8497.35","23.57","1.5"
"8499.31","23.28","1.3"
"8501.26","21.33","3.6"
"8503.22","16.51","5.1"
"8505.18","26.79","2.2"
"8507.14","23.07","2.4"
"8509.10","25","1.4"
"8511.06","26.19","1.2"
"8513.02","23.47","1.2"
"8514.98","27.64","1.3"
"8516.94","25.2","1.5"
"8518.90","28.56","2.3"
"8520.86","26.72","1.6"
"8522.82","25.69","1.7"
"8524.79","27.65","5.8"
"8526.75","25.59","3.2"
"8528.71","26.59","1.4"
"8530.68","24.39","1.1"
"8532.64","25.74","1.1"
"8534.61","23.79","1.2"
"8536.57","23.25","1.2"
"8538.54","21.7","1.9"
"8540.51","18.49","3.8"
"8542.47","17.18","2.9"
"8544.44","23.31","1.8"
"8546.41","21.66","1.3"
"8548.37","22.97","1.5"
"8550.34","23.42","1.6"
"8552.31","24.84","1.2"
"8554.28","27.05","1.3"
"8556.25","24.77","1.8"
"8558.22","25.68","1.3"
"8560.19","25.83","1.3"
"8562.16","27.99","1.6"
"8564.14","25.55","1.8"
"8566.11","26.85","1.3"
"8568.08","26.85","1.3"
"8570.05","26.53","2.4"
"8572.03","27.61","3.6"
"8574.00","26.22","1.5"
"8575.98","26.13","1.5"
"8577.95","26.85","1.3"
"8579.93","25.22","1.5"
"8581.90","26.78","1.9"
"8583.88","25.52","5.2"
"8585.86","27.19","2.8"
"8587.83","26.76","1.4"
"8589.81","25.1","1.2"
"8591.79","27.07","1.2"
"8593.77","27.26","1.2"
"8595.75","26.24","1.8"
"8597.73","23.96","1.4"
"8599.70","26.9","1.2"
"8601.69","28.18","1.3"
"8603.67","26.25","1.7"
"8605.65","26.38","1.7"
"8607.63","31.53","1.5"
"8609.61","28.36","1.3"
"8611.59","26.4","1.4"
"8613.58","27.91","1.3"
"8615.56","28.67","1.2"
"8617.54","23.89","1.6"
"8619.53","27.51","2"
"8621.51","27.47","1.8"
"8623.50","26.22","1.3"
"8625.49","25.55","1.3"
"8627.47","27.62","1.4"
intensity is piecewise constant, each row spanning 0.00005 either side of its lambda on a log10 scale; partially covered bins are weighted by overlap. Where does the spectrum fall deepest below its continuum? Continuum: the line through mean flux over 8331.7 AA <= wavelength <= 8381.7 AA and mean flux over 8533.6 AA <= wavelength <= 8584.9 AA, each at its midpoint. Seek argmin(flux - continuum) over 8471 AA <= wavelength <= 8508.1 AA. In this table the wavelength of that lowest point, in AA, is 8503.22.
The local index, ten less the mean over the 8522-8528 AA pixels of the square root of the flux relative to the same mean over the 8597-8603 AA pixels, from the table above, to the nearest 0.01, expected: 9.00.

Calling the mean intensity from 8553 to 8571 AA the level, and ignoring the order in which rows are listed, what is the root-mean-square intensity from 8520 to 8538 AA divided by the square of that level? 0.0368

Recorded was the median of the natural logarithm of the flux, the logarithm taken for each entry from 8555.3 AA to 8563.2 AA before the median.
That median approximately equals 3.25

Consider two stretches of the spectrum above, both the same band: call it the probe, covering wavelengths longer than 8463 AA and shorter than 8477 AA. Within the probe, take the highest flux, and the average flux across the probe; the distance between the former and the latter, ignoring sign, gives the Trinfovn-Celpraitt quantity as 2.0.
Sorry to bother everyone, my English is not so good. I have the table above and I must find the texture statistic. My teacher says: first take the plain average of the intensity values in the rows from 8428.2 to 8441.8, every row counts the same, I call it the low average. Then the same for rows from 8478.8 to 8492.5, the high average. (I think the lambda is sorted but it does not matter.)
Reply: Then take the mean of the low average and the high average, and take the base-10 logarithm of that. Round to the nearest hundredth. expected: 1.43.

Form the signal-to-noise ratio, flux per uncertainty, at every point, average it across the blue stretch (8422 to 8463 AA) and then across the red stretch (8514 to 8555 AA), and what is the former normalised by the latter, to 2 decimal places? 1.15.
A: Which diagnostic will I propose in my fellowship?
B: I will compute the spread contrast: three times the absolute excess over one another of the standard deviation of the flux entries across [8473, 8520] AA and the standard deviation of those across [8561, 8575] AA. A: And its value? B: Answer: 6.2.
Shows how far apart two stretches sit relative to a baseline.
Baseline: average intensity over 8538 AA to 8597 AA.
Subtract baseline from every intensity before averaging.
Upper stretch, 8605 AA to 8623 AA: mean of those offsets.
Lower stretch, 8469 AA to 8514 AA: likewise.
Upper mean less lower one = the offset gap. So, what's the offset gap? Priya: 2.8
